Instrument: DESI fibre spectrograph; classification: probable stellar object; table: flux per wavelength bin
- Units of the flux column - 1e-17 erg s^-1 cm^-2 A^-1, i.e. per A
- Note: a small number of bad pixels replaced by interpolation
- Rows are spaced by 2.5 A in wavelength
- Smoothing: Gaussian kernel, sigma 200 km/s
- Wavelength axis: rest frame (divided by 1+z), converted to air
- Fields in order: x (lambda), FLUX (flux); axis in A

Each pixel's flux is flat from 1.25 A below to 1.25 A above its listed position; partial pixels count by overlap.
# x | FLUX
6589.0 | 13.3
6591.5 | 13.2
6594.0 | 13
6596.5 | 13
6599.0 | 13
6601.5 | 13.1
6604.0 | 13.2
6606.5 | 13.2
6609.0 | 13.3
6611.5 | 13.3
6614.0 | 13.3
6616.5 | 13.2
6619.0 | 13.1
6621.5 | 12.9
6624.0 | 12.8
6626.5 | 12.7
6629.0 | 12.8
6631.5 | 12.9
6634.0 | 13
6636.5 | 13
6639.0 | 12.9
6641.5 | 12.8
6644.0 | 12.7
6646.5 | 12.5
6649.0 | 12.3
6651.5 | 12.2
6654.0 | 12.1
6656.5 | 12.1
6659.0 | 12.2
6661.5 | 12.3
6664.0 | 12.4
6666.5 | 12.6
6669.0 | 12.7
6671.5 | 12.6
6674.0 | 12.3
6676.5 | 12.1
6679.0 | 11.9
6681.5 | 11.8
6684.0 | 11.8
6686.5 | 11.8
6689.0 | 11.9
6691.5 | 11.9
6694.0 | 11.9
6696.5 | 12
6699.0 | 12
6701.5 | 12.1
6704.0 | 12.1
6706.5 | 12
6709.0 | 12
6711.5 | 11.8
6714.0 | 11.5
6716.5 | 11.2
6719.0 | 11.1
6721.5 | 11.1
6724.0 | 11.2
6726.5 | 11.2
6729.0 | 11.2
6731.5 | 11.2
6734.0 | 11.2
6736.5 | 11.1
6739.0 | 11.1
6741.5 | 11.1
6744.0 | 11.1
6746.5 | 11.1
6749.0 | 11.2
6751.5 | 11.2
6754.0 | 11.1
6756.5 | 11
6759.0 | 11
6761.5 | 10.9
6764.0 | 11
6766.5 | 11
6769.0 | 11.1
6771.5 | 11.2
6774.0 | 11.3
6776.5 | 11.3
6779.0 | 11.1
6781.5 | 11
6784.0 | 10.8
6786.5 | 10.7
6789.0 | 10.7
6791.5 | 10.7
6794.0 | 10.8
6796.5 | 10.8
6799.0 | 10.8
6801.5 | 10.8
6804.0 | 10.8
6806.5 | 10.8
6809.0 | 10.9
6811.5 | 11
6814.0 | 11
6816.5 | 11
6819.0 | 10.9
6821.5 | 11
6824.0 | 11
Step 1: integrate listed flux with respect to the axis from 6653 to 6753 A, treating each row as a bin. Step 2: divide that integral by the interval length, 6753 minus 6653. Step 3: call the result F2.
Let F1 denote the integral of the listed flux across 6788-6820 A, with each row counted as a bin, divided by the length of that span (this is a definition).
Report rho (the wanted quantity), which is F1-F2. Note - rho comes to -0.9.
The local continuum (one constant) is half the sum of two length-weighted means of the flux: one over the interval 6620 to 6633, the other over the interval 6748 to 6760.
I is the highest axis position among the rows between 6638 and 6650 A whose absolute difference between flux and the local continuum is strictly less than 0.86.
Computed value 6649.0 A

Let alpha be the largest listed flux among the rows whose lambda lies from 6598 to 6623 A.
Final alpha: 13.3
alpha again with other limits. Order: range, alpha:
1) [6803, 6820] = 11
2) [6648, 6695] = 12.7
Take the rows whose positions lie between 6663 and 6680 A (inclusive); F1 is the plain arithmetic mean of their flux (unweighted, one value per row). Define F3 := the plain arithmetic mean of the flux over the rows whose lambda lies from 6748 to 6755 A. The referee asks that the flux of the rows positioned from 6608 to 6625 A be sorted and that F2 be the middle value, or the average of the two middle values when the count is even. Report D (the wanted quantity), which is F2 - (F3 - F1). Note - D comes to 14.4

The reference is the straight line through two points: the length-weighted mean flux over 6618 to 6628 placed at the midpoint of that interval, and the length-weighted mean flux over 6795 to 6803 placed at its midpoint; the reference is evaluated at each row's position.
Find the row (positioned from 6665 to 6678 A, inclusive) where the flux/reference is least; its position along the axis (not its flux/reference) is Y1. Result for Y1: 6676.5 A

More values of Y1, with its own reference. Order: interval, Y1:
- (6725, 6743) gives 6726.5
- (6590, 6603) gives 6594.0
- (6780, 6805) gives 6786.5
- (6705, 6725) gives 6719.0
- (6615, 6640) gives 6626.5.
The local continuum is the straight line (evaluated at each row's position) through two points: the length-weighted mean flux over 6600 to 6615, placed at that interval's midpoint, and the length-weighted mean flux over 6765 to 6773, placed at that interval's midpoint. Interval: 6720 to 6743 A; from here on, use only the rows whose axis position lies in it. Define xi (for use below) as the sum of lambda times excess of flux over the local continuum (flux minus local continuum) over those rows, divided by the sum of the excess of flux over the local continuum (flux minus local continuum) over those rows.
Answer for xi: 6730.6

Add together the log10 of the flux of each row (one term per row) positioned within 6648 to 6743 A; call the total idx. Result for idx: 40.7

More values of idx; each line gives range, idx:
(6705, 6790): 35.6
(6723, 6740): 7.3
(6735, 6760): 10.5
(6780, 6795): 6.2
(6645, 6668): 9.8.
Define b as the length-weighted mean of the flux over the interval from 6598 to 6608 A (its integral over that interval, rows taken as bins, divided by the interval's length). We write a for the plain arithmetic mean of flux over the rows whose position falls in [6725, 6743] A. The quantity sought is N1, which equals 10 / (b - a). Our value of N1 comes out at 5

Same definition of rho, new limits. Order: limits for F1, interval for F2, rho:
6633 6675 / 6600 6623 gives -0.7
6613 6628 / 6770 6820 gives 2.1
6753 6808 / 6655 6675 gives -1.5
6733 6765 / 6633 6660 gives -1.4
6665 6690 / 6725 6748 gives 1.0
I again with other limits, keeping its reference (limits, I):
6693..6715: 6714.0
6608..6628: 6626.5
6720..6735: 6734.0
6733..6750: 6749.0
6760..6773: 6771.5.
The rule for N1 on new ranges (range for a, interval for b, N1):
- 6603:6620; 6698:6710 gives -8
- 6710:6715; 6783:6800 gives -11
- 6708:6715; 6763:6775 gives -15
